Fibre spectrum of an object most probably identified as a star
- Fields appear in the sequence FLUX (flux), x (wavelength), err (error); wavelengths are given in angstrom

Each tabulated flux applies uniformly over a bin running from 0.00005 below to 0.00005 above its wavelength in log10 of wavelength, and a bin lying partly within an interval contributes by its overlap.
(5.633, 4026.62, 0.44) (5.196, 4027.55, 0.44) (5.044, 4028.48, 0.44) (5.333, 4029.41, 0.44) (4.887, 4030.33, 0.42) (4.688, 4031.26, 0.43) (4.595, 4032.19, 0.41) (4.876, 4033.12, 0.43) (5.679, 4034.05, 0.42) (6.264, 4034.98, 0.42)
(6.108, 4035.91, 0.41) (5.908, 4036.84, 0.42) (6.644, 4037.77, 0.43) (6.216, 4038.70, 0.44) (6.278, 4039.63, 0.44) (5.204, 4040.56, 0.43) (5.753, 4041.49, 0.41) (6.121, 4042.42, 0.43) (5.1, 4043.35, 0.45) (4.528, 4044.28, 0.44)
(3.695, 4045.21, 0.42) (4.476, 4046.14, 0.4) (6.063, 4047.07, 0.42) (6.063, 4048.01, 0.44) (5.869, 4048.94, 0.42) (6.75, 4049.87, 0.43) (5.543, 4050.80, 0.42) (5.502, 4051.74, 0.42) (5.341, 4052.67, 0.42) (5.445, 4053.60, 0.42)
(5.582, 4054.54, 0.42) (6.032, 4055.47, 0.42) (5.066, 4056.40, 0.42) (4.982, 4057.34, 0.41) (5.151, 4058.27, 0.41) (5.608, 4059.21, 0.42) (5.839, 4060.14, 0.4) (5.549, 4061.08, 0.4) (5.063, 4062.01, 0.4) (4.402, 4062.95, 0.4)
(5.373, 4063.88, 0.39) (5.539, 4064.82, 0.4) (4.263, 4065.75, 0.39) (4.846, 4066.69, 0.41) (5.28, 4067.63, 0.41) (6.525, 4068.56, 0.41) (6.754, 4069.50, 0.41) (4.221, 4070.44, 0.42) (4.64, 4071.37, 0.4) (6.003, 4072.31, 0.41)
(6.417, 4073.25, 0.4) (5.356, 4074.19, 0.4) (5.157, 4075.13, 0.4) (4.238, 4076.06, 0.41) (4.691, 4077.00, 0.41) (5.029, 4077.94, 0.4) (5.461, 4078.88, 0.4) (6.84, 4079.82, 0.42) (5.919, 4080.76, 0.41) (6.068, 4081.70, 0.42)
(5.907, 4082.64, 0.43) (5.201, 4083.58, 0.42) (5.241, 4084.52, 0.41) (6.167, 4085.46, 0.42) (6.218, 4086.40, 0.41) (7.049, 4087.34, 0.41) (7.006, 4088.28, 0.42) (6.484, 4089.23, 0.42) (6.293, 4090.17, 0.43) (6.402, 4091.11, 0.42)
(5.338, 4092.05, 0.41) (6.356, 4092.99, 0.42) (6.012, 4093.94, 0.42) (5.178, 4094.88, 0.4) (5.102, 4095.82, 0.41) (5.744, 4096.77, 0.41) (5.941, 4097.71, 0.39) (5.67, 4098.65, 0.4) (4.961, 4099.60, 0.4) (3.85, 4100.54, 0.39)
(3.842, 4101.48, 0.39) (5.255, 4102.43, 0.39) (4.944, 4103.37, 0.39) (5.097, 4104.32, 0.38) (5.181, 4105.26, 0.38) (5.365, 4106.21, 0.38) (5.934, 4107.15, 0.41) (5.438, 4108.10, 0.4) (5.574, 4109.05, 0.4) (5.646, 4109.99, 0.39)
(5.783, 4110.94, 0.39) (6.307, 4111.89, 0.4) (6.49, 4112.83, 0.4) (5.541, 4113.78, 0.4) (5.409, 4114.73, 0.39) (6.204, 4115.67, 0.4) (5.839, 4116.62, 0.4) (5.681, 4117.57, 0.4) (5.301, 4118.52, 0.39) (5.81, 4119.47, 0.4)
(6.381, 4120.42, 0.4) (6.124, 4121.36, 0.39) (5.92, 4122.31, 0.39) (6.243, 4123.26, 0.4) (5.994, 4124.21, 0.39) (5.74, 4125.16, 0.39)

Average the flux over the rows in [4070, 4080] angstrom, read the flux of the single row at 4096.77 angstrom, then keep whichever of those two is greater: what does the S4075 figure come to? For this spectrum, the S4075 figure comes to 5.74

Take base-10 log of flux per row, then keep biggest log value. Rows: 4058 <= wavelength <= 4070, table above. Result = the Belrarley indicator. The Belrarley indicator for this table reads 0.830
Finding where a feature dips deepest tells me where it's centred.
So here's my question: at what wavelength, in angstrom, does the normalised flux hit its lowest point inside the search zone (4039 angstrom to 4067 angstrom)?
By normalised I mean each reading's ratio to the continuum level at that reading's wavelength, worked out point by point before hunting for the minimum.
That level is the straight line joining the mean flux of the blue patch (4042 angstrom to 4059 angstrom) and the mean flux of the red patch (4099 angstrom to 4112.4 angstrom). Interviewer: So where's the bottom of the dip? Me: 4045.21 angstrom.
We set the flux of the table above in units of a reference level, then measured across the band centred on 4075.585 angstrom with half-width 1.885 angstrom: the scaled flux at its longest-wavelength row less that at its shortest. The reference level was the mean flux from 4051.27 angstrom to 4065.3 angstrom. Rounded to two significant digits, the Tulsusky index -0.12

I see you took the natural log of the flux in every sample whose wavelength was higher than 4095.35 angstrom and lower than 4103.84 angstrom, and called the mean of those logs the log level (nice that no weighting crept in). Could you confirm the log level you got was 1.61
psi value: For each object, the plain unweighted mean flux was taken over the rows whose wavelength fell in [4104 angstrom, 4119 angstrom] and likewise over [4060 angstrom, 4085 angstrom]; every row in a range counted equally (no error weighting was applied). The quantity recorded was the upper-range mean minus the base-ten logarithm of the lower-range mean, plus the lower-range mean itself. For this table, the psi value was 10.3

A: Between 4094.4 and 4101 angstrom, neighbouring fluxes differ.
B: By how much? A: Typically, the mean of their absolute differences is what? 0.50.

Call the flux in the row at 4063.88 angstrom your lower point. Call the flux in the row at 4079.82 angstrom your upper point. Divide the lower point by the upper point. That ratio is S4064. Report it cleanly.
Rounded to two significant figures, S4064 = 0.79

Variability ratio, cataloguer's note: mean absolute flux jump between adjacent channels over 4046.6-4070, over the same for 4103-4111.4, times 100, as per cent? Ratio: 208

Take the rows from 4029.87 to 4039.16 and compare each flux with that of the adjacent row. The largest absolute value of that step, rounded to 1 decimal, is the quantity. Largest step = 0.8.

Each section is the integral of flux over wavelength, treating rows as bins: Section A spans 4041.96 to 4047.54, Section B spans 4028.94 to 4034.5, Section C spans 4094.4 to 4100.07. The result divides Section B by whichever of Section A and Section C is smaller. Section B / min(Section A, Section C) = 1.00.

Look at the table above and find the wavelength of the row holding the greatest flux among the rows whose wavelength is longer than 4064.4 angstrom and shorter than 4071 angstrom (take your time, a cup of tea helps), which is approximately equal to 4069.50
